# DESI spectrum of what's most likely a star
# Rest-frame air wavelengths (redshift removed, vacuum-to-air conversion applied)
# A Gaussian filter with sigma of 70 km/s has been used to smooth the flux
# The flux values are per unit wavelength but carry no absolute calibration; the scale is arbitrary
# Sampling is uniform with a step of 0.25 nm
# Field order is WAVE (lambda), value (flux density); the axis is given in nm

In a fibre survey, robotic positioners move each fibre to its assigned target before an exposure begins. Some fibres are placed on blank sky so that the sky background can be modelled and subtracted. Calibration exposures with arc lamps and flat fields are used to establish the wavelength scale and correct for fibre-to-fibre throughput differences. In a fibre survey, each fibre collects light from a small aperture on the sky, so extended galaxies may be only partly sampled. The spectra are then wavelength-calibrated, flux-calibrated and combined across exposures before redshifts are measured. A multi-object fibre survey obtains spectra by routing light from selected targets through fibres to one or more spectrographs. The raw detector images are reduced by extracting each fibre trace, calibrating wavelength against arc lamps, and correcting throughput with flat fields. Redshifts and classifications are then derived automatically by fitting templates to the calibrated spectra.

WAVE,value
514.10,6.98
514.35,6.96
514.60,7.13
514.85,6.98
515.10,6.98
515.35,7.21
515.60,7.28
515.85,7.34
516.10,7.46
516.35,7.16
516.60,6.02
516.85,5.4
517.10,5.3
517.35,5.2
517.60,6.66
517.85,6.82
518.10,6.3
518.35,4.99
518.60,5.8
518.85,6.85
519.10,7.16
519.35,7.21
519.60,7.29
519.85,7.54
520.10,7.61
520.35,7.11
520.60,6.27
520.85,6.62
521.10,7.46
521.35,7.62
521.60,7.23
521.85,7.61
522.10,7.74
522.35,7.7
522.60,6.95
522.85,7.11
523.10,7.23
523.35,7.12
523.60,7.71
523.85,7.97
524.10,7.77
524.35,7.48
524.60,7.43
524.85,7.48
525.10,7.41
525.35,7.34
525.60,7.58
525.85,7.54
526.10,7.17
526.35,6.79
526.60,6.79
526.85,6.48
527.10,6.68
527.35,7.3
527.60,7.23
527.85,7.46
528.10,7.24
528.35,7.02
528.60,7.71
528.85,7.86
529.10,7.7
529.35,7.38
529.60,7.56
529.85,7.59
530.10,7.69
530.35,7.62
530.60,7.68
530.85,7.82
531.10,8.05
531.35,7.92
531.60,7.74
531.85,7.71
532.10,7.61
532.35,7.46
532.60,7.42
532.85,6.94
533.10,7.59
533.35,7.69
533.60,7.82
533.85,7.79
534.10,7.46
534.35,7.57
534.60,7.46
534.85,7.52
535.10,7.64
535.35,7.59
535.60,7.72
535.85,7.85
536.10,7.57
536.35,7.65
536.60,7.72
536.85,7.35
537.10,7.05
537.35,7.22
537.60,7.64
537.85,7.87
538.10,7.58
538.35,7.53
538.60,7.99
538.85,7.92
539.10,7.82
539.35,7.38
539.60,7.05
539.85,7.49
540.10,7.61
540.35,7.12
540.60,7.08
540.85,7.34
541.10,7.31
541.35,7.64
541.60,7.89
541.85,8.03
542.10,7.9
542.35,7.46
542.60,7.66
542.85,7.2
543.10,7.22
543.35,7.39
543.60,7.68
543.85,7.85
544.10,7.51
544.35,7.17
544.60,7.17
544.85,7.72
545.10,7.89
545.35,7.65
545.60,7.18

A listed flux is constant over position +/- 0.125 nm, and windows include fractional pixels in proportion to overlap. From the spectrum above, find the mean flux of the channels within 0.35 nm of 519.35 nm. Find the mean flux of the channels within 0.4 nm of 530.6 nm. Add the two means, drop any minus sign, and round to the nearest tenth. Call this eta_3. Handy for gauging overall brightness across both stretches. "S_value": 14.9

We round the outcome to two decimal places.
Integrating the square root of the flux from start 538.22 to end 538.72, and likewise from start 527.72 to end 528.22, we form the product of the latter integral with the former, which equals 1.89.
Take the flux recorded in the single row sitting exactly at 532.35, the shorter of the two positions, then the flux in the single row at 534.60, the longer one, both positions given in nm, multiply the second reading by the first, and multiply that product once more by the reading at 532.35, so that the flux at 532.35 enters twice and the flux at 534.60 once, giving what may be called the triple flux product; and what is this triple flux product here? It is 415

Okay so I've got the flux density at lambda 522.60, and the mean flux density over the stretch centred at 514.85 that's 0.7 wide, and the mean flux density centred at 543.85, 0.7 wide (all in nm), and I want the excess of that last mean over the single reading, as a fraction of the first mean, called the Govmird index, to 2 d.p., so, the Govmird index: 0.10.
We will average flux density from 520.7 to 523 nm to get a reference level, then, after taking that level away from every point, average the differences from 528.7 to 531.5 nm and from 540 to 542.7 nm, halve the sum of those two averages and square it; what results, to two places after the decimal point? 0.09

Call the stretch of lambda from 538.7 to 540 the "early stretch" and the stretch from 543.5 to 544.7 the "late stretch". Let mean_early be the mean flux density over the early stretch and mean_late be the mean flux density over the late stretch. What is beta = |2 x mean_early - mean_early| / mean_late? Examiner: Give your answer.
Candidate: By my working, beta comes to 1.01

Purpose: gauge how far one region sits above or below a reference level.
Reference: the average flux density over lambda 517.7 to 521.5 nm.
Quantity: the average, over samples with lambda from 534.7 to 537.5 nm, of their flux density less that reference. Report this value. 0.69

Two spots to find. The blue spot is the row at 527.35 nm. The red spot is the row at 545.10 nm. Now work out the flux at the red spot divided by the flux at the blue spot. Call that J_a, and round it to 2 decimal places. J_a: 1.08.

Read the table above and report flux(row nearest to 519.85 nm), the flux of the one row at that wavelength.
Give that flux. 7.54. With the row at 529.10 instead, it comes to 7.7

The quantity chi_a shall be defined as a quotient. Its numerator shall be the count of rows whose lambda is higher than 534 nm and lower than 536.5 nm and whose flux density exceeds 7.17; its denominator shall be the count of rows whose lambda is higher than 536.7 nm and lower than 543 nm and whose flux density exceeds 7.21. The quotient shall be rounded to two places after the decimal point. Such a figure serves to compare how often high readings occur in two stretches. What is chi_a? 0.50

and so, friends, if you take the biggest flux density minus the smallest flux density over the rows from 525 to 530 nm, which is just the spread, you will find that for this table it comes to 1.4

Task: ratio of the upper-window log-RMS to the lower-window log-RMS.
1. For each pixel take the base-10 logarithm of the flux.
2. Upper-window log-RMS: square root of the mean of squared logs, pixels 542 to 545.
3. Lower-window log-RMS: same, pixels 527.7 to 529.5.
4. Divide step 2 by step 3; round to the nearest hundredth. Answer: 1.00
